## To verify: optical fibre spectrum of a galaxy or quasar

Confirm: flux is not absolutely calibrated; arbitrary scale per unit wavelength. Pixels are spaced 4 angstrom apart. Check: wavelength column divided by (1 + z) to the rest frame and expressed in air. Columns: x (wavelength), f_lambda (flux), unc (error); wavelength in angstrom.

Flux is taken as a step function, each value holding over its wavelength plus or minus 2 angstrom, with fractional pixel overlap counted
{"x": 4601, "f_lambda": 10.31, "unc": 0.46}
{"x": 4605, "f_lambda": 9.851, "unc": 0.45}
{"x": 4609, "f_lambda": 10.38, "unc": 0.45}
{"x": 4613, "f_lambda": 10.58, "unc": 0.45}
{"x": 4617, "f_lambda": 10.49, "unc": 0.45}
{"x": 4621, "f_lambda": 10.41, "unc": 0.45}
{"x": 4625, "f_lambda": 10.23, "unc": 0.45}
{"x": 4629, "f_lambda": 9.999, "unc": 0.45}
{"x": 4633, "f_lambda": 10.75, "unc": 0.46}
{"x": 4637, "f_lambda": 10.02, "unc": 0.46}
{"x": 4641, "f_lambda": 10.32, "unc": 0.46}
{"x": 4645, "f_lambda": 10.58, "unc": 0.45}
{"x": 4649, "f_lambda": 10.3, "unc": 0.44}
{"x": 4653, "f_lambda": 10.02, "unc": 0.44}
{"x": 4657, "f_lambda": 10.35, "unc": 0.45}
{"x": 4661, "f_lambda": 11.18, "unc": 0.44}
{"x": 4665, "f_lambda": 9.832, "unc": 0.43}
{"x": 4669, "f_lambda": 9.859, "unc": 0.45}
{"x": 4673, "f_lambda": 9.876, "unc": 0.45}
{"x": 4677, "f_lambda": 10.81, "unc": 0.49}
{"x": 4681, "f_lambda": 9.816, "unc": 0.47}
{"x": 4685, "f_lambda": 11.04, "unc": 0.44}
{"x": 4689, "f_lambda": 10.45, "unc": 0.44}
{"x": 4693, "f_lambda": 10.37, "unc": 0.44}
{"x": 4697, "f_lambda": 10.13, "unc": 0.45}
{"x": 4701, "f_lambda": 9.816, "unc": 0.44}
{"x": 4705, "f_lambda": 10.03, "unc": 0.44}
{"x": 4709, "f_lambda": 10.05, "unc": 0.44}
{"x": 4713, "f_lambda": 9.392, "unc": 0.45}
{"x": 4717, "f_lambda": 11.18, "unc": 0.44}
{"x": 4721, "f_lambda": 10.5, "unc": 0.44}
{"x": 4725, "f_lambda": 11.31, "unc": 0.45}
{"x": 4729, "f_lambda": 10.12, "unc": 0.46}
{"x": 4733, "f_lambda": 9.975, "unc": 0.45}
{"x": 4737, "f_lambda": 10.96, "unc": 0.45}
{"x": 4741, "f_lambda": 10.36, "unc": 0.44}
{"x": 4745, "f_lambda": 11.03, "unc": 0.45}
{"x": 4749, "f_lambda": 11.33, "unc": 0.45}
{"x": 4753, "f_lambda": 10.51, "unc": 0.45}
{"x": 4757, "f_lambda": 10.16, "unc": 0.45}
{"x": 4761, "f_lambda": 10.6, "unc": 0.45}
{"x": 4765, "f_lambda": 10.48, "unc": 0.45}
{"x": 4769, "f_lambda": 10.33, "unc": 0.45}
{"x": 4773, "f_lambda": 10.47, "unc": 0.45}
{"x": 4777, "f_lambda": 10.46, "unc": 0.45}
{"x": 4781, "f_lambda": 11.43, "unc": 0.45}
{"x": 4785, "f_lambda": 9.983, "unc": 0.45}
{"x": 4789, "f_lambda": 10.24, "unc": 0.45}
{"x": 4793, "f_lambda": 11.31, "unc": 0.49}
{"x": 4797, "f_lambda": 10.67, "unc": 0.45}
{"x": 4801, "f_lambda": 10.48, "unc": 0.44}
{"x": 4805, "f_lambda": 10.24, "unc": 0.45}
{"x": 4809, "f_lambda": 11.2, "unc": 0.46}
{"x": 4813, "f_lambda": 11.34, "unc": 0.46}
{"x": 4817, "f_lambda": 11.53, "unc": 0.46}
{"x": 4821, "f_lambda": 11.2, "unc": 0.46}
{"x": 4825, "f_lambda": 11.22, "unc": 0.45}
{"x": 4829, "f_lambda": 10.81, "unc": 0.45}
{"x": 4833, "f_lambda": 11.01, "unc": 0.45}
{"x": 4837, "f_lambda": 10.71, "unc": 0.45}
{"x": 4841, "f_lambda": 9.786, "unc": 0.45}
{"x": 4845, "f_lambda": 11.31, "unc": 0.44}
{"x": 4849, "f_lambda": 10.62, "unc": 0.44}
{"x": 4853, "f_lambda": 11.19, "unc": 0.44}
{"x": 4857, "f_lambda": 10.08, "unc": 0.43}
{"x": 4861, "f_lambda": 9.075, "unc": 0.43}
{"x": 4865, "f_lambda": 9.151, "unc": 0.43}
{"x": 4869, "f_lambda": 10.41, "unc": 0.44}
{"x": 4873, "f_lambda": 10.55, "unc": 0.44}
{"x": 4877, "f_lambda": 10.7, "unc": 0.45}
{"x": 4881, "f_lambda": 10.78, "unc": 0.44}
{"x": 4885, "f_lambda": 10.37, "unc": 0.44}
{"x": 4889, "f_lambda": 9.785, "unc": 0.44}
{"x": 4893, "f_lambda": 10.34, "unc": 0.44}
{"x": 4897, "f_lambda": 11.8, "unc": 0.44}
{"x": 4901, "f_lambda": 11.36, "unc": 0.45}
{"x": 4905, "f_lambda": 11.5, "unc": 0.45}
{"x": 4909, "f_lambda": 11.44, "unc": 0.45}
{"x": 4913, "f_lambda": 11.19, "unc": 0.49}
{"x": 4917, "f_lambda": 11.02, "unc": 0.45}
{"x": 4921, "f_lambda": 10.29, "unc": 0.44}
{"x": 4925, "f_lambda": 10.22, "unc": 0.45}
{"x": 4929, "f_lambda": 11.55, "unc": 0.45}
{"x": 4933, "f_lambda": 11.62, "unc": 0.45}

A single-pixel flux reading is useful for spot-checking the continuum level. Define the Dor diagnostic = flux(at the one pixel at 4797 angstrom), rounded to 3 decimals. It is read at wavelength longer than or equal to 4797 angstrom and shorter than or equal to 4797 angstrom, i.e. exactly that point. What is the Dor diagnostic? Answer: 10.670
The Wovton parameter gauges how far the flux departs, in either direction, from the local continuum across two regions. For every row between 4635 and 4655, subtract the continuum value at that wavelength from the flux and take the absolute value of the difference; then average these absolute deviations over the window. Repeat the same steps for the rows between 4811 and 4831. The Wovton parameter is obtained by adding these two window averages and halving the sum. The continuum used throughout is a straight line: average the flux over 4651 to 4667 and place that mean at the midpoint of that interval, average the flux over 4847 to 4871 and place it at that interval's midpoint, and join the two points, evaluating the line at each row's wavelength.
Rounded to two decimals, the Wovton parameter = 0.64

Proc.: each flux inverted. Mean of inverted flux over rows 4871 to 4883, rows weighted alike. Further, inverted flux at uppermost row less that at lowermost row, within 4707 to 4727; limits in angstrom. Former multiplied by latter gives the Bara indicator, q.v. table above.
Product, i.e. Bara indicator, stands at -0.0010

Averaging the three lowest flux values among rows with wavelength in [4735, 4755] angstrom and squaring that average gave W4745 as 113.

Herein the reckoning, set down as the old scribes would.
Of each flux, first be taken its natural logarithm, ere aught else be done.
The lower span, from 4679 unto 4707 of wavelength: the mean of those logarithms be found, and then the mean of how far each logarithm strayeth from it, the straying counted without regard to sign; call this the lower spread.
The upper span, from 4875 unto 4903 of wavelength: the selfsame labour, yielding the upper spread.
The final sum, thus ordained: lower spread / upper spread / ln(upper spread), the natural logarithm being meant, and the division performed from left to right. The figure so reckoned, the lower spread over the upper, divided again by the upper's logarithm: -0.23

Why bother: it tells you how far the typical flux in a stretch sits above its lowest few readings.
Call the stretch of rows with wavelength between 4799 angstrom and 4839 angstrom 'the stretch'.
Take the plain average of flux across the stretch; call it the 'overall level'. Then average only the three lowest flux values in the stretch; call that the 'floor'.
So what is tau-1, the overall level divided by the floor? 1.05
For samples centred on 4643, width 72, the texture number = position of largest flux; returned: 4661 angstrom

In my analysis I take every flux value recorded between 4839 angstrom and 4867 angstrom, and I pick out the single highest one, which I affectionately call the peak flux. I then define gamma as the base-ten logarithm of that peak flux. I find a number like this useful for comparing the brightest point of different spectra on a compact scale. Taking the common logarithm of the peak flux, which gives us 1.05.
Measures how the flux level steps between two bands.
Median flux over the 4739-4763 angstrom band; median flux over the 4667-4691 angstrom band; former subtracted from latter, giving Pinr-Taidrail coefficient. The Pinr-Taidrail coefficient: -0.39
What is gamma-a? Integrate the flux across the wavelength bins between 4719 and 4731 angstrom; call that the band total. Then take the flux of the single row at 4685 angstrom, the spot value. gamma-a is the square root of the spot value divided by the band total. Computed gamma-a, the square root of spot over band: 0.294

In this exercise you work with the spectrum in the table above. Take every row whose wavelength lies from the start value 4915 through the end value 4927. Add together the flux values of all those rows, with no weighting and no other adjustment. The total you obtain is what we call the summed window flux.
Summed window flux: 31.5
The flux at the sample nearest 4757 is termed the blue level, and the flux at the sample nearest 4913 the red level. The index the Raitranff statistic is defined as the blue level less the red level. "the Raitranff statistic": -1.0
